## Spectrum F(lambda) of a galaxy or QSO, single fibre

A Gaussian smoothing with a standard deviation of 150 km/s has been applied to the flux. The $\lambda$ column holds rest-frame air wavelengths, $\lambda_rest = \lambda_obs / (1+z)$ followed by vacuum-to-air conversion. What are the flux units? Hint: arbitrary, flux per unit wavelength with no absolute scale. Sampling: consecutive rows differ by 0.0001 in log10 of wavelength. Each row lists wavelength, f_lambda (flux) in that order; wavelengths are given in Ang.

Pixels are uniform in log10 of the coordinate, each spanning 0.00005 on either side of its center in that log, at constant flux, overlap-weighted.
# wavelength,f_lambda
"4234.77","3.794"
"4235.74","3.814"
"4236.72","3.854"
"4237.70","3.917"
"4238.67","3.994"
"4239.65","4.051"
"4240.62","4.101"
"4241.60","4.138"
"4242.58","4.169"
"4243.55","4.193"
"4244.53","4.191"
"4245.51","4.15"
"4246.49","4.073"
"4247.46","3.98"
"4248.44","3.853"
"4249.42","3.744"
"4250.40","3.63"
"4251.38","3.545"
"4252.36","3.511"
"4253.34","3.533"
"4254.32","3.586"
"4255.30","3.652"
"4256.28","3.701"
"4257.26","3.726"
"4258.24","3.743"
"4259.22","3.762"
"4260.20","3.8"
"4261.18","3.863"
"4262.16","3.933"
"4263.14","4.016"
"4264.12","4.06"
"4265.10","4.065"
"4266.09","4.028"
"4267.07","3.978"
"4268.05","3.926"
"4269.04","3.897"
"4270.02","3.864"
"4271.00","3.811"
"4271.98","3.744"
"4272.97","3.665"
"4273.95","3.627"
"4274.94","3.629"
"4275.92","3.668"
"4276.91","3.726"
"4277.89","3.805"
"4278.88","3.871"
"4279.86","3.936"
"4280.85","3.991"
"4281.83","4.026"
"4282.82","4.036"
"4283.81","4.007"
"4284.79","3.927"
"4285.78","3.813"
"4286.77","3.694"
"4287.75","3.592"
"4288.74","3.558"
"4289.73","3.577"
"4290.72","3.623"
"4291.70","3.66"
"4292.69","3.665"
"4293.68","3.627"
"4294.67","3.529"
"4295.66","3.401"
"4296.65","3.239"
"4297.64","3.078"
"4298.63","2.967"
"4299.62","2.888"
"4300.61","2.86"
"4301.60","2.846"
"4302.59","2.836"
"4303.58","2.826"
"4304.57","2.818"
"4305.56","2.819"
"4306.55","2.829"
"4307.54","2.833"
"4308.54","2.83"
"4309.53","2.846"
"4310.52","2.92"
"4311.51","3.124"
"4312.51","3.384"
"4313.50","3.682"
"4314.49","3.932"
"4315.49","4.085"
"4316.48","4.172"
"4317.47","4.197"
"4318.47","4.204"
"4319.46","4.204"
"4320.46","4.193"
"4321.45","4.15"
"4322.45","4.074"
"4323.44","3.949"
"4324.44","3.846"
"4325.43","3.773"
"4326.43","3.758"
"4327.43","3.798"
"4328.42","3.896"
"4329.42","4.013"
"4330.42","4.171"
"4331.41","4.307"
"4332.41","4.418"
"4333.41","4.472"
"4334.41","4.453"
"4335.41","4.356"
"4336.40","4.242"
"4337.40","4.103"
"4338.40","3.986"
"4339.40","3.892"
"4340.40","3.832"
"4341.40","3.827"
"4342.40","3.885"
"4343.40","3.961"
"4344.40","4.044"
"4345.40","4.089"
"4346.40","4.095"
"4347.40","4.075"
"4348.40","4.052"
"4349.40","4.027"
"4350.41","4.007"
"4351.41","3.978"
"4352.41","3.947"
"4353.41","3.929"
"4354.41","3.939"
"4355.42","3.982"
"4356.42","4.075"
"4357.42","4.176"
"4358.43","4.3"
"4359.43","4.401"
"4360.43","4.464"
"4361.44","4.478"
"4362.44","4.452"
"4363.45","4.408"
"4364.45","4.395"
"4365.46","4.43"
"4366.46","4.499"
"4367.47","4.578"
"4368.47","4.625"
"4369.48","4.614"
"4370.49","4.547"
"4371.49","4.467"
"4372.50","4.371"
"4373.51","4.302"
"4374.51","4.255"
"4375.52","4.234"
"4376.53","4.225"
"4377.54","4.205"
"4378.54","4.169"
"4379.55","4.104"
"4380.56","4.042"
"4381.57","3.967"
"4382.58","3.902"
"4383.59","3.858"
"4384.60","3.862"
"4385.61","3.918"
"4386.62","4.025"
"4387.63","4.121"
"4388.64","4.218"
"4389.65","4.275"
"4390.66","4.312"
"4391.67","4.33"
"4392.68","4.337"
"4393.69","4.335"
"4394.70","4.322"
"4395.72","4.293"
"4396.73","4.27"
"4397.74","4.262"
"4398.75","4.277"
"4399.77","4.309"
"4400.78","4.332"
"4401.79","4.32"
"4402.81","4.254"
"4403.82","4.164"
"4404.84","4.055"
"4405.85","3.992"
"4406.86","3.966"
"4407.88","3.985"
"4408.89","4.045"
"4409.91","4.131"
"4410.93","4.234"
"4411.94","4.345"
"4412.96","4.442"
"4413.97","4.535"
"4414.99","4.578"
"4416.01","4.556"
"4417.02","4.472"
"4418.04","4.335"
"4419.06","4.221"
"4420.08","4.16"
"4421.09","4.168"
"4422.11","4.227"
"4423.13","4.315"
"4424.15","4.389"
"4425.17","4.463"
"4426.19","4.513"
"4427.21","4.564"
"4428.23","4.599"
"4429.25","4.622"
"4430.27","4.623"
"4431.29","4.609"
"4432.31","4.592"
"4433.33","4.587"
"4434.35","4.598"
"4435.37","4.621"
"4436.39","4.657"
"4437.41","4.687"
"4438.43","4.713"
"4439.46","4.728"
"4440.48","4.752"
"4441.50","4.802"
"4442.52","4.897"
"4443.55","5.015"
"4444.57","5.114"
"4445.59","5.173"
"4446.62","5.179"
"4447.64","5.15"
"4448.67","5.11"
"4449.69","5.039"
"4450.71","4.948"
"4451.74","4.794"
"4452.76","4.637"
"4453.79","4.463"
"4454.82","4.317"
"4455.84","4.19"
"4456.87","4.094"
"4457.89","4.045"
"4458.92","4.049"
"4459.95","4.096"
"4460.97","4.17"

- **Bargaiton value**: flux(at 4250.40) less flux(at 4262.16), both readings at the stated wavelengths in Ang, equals -0.30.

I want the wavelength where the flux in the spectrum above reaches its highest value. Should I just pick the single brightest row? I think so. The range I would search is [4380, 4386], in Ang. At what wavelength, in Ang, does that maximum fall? 4380.56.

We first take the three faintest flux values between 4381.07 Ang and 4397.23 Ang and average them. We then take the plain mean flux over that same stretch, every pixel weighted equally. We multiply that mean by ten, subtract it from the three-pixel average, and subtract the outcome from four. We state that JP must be 42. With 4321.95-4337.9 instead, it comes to 41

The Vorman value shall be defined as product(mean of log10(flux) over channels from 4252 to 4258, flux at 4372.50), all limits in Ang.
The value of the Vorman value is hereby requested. 2.44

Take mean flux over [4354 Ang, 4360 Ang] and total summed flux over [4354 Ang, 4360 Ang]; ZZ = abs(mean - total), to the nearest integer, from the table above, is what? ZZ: 21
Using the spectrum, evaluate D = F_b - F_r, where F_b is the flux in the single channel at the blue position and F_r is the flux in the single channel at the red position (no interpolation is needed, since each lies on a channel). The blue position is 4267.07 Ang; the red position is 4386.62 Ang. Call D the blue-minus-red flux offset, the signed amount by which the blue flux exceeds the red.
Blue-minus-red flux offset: 0.0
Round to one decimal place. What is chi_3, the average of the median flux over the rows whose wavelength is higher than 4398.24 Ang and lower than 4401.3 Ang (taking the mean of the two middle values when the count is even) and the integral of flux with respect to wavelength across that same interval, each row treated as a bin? 8.7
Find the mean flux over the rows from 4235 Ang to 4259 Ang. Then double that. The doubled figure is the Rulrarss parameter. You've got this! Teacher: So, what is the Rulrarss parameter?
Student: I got 7.7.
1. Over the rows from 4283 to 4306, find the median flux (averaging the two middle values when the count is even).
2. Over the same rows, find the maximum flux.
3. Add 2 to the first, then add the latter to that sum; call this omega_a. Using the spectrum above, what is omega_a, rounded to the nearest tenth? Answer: 9.5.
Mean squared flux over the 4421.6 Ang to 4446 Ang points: 21.8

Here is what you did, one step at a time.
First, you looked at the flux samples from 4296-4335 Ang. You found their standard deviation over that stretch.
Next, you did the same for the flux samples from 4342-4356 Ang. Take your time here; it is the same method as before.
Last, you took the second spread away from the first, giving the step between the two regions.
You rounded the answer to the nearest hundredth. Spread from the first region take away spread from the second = 0.54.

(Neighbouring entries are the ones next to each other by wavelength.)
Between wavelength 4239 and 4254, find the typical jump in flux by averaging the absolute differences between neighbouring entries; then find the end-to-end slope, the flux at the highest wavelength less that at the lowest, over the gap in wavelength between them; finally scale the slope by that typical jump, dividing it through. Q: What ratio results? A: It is -0.6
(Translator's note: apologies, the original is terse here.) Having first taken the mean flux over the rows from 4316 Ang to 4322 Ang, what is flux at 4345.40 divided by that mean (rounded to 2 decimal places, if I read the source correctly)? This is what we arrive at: 0.98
